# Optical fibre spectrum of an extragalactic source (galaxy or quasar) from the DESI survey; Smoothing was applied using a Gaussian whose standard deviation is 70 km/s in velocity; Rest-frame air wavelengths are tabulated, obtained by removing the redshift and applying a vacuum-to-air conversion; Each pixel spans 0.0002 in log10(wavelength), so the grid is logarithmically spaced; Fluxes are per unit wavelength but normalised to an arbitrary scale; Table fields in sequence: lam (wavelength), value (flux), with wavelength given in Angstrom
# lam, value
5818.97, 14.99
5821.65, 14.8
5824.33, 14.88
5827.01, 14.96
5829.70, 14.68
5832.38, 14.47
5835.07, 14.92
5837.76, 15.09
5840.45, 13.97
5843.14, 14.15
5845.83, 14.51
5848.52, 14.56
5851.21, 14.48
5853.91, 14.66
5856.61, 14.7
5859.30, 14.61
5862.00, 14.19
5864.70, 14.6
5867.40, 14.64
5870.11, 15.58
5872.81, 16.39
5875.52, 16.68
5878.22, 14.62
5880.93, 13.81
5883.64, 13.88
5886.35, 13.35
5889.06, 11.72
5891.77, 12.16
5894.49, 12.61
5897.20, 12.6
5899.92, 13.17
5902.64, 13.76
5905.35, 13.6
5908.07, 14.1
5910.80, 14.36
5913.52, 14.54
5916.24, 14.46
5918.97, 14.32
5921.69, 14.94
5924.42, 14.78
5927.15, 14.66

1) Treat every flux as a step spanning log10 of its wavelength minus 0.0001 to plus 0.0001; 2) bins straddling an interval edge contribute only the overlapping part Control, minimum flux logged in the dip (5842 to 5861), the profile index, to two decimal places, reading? 14.15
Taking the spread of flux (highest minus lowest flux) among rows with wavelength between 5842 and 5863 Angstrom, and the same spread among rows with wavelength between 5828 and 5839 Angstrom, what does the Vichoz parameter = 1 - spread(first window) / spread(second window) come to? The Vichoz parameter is 0.1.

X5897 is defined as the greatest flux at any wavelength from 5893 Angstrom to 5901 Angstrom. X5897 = 13.17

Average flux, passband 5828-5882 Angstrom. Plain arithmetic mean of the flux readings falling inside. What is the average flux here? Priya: 14.8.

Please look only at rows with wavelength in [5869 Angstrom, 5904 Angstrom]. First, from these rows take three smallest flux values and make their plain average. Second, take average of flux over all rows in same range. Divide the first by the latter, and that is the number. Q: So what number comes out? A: 0.877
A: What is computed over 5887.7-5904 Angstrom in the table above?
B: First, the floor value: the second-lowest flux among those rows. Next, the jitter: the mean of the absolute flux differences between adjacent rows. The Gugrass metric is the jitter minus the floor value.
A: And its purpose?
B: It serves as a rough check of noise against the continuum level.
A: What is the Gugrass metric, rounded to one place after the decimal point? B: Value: -11.7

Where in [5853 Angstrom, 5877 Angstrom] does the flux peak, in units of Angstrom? 5875.52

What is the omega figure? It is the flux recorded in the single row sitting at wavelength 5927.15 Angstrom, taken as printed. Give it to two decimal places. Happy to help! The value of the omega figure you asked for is 14.66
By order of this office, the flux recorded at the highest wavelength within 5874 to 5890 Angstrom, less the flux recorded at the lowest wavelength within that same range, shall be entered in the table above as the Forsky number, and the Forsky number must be -5.0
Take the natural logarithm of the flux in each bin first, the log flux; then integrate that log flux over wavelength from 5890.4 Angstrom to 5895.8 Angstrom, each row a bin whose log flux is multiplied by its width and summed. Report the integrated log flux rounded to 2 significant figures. 14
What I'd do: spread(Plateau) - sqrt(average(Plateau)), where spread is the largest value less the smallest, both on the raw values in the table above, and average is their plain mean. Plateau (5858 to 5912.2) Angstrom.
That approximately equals 1.2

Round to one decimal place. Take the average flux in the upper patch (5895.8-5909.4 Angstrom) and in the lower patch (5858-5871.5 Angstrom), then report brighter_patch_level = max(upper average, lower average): 14.7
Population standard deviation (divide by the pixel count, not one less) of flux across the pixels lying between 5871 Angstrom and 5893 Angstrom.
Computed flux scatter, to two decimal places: 1.67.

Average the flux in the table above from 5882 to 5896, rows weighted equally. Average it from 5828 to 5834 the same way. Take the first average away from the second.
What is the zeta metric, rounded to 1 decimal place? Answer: 1.8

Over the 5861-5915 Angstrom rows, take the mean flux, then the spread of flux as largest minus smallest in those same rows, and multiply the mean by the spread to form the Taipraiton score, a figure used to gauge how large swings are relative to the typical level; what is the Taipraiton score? 70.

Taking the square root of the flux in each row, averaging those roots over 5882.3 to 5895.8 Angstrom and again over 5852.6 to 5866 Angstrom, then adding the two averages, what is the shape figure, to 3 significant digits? 7.38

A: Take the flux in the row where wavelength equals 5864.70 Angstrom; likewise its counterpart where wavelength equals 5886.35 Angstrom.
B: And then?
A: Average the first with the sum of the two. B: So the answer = 21.3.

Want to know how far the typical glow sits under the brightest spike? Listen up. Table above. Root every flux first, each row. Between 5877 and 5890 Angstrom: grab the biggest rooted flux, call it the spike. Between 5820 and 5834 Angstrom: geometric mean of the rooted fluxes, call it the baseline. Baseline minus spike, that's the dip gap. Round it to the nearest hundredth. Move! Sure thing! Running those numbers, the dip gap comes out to 0.02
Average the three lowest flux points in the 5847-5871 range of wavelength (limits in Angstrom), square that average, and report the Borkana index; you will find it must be 208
